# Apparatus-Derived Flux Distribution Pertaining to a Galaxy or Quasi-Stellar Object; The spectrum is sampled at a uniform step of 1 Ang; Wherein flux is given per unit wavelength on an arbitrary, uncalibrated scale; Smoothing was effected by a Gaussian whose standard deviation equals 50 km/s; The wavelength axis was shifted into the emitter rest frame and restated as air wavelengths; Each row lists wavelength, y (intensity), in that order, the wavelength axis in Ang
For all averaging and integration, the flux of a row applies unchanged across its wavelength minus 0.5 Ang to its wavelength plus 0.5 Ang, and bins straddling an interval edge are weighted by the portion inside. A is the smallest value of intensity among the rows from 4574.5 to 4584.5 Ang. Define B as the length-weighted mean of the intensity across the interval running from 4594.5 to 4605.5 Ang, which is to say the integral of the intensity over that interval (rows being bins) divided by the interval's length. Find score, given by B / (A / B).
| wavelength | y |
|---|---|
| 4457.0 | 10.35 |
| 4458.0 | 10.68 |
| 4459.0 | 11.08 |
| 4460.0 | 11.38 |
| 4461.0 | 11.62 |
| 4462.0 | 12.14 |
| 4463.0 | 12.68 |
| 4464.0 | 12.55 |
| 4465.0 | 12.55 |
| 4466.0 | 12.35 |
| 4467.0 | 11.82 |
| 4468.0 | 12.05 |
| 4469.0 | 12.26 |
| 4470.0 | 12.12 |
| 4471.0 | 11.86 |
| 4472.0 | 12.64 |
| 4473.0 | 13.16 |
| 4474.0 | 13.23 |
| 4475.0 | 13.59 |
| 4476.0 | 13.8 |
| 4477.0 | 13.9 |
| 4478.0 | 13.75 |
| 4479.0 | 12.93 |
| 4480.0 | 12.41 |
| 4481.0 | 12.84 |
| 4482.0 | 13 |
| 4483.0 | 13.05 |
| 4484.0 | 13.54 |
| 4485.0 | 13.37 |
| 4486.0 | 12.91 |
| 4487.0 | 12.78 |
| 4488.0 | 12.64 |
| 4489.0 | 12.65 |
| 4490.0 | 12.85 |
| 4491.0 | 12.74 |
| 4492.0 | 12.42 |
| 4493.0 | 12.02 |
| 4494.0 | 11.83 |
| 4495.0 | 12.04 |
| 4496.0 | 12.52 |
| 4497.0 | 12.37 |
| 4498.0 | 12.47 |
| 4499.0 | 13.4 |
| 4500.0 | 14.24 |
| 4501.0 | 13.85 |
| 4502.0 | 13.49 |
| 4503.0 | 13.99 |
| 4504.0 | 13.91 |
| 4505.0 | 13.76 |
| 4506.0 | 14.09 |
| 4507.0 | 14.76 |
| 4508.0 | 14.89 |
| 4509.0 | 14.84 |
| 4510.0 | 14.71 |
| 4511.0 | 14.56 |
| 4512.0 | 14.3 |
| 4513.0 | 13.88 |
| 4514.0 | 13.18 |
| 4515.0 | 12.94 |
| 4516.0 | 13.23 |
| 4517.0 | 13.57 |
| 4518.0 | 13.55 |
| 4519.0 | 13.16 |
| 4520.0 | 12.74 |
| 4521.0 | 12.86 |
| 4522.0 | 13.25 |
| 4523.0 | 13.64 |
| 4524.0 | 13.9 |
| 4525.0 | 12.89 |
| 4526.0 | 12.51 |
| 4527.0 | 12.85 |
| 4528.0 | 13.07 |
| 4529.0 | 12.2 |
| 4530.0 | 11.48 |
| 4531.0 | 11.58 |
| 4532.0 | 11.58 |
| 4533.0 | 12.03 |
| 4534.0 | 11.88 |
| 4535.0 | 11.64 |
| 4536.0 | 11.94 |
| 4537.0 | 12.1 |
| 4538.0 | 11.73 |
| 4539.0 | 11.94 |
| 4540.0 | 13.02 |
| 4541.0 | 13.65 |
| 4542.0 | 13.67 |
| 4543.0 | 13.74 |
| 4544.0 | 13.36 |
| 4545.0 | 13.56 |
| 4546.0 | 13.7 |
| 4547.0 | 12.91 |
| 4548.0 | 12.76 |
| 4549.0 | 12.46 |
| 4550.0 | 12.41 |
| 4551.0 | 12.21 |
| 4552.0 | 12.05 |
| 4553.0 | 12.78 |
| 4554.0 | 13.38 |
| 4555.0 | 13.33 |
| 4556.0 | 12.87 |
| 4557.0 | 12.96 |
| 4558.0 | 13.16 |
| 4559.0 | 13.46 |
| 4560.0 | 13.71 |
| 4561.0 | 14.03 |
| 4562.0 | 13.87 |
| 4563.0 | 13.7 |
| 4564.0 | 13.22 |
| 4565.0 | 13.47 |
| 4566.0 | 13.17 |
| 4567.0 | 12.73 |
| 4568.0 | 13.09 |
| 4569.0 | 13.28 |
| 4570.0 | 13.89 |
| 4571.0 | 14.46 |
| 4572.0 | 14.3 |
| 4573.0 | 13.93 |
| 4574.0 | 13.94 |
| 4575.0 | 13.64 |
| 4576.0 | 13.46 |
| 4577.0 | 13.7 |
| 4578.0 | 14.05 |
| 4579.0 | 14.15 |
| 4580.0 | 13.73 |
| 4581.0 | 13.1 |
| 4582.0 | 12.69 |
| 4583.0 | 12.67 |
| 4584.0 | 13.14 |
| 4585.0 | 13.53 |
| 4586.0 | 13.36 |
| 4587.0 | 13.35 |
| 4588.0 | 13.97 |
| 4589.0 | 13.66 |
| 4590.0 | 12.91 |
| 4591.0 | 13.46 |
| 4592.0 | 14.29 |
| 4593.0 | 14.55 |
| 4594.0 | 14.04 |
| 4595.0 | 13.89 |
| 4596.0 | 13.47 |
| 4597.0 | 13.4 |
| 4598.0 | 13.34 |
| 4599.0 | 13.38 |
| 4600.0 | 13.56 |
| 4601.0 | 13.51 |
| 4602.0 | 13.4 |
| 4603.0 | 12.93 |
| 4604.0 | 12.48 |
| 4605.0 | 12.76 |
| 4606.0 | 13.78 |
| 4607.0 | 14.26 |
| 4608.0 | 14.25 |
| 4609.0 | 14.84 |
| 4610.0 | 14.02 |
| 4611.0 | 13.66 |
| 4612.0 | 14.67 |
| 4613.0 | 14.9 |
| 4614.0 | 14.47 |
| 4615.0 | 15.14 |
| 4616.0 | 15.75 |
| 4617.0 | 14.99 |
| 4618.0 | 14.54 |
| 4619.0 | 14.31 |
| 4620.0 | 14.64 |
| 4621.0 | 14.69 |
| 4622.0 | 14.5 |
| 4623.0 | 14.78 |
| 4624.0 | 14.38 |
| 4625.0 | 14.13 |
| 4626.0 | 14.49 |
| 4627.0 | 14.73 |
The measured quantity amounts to 13.9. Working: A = 12.67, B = 13.3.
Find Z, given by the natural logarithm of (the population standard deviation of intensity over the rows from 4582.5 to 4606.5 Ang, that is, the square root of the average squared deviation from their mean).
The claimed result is -0.73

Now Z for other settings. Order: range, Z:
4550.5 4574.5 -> -0.53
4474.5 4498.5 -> -0.58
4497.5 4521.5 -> -0.38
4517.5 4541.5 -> -0.30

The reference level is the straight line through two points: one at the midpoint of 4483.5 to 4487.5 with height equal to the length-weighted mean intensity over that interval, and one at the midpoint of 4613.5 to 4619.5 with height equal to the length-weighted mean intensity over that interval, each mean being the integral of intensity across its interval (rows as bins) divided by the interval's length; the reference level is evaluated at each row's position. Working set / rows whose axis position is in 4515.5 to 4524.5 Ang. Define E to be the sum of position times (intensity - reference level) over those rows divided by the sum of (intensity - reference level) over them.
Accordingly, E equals 4519.5 Ang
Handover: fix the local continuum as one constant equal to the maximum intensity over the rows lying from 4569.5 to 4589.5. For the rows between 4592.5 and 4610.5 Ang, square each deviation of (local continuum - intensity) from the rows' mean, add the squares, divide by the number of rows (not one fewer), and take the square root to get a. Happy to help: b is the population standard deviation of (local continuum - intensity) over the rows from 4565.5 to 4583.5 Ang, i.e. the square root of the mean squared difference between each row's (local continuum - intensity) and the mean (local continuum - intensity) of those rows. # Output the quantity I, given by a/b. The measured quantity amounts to 1.09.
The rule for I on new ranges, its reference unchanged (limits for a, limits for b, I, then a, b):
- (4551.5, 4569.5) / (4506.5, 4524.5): 0.64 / 0.45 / 0.71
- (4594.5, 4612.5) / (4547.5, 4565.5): 1.06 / 0.60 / 0.56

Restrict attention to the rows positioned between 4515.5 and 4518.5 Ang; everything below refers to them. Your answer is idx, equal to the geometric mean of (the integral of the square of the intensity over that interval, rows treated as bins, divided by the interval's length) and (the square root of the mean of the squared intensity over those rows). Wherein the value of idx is 49.3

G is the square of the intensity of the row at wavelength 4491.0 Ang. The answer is 162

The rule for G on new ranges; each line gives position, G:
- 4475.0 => 185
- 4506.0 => 199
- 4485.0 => 179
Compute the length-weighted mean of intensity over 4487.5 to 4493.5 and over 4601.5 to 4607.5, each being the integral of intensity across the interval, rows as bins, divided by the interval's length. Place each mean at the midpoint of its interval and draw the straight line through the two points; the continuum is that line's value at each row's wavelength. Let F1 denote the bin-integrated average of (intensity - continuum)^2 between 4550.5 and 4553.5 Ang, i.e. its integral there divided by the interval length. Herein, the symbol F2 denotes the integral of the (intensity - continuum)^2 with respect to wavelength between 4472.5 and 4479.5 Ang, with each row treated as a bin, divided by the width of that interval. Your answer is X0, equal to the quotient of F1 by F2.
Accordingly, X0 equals 0.4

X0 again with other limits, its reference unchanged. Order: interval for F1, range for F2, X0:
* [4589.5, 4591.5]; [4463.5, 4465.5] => 2.9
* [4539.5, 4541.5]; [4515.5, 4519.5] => 0.7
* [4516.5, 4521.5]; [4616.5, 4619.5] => 0.2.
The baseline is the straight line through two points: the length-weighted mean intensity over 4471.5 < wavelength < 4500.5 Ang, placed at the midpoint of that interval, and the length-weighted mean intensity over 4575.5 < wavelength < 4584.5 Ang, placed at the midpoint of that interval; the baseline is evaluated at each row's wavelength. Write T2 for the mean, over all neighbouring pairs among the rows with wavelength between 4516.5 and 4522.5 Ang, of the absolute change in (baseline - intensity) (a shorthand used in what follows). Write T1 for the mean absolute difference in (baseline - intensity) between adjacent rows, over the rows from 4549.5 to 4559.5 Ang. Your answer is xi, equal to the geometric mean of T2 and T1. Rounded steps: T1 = 0.309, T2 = 0.27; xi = 0.289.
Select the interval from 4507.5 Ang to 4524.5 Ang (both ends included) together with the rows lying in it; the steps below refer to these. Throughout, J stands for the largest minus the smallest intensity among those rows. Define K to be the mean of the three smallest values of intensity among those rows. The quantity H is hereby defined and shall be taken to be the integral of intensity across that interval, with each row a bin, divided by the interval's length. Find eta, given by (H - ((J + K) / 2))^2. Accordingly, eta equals 38.7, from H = 13.7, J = 2.15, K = 12.8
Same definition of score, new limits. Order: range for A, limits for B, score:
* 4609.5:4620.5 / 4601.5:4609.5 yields 13.5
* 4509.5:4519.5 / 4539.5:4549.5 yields 13.6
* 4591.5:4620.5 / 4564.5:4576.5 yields 14.8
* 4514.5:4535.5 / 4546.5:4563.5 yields 14.9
